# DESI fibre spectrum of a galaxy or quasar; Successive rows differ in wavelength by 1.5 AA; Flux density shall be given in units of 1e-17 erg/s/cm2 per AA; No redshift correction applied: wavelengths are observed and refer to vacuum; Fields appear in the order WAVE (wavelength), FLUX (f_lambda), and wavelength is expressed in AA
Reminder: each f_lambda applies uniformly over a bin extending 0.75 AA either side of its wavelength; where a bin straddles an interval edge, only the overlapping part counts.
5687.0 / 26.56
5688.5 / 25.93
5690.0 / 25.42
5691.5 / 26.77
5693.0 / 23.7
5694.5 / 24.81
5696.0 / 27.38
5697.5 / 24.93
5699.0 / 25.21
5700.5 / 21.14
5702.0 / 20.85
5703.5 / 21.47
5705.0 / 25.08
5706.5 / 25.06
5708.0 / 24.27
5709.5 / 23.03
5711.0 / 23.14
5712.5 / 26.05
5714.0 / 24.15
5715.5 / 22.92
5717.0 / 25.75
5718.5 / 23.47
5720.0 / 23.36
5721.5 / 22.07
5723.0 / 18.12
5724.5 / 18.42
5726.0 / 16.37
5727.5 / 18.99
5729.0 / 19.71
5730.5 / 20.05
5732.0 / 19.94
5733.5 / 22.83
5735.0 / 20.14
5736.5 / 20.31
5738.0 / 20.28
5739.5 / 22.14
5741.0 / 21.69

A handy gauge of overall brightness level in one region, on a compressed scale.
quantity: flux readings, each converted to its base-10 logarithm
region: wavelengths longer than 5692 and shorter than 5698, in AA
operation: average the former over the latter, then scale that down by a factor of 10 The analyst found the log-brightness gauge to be 0.140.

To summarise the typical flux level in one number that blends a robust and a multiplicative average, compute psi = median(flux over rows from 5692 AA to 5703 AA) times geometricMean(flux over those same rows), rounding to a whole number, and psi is 593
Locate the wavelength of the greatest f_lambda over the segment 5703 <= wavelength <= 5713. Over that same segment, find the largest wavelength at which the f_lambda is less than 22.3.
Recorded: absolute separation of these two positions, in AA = 9.0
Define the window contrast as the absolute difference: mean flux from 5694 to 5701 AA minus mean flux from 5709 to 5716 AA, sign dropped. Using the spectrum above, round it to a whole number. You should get 1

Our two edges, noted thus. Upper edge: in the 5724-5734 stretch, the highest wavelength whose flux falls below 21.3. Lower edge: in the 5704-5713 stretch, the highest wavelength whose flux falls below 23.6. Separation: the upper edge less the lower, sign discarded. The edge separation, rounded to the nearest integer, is 21 AA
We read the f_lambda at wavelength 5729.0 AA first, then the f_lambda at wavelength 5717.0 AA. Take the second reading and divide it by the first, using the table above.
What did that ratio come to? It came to 1.31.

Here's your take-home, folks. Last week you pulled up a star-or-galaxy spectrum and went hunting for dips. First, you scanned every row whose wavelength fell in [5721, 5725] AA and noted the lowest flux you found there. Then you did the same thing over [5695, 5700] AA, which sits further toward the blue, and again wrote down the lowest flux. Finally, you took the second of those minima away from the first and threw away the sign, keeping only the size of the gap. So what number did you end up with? 7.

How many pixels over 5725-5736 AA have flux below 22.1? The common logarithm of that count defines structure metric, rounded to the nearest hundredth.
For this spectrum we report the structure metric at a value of 0.78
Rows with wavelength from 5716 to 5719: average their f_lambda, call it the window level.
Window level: 25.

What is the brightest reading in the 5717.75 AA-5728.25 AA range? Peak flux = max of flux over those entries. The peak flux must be 23.47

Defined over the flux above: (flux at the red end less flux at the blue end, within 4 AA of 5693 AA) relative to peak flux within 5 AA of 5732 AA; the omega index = 0.09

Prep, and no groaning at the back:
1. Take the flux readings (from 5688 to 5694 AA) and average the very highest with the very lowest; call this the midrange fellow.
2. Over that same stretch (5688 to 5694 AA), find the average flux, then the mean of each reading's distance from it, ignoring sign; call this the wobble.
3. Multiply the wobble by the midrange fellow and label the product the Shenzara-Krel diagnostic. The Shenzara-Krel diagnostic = 22.6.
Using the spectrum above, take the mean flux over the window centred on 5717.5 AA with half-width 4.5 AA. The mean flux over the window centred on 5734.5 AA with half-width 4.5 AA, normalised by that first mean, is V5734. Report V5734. 0.87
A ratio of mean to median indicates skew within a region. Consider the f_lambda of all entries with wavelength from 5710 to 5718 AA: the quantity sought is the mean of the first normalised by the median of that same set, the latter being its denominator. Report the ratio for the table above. 1.01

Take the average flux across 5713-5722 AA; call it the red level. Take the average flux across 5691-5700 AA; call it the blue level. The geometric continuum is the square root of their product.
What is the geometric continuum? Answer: 24.5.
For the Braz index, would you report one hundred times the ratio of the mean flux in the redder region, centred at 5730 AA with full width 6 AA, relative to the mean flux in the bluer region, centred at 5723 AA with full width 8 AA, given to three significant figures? 100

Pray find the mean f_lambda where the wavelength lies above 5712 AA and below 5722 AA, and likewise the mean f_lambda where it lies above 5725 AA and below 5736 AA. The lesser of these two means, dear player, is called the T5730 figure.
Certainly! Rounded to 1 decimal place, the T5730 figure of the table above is 19.7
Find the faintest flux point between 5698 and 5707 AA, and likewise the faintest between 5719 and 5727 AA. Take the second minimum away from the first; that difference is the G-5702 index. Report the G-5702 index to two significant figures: 4.5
